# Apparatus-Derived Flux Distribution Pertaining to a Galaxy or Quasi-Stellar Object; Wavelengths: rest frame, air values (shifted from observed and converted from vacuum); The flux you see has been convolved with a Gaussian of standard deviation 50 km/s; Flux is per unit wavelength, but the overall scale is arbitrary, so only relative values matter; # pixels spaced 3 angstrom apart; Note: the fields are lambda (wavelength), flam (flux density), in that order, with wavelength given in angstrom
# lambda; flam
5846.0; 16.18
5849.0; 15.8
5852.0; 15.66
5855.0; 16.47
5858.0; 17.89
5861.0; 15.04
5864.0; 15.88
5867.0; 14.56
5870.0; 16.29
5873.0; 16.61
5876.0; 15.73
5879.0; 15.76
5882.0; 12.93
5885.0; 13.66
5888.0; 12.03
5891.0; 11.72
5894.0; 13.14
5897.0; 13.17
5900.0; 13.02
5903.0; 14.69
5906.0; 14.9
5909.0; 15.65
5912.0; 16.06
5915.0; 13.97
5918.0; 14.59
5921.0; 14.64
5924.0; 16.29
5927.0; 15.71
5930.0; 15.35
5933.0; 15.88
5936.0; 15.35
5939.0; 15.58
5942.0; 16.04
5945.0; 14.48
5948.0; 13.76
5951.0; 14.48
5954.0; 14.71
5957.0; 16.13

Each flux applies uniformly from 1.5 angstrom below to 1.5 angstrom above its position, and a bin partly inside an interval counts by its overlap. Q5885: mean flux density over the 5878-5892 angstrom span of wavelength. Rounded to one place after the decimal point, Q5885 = 13.2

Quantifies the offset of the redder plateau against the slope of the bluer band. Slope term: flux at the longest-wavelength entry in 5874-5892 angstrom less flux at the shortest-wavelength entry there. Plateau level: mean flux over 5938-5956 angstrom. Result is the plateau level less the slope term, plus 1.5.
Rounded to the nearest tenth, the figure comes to 20.4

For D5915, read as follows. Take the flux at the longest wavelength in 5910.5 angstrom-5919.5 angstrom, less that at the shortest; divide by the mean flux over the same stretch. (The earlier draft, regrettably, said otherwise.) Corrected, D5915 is -0.10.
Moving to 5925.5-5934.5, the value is 0.01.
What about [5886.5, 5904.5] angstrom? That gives 0.21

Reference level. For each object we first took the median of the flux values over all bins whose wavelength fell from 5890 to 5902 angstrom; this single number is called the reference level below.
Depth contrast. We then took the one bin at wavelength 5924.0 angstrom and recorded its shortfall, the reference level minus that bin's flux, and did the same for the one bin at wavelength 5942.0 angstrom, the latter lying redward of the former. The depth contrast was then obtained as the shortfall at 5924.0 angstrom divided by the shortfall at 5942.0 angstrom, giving 1.1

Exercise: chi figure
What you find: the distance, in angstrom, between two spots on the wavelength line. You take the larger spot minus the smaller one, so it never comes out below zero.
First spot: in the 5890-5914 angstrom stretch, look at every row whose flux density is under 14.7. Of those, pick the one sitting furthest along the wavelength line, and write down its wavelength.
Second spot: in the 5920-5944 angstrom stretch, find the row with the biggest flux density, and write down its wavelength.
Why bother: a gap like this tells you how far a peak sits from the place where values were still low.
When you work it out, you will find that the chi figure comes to 21 angstrom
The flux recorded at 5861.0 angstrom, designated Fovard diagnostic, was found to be 15.04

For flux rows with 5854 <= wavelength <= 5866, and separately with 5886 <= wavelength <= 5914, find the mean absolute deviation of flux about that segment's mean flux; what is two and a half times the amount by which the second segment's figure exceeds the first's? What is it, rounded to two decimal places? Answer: 1.19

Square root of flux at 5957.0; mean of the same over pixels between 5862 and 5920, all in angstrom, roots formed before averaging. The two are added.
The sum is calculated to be 7.81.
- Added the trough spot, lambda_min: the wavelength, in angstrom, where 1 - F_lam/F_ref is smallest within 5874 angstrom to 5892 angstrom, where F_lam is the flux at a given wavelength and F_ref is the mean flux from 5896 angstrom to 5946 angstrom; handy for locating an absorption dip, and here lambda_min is 5879.0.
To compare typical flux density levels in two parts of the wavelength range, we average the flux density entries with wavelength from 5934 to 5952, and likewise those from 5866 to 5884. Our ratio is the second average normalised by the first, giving 1.02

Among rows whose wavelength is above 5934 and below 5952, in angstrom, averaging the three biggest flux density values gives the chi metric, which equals 15.7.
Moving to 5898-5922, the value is 15.5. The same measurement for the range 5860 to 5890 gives 16.3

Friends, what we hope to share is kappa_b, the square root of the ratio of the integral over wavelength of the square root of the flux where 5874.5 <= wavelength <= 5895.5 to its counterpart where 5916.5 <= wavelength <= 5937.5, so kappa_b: 0.97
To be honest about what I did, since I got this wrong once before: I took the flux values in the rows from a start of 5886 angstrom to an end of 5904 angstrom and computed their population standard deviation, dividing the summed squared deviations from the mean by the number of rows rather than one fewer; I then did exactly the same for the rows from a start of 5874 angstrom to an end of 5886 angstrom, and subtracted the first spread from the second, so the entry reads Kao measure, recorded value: 0.3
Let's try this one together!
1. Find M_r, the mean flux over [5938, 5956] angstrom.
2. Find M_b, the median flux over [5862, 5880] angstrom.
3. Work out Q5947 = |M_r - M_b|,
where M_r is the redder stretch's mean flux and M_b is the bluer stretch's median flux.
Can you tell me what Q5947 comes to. 1.0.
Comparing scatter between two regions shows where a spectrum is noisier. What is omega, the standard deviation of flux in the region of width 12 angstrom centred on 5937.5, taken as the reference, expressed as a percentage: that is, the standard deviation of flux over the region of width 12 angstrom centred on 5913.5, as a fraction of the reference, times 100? 311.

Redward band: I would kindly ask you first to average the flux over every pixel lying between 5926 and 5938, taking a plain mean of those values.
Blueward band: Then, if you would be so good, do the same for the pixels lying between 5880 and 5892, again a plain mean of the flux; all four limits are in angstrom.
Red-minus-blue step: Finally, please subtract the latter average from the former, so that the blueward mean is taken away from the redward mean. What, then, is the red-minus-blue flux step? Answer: 3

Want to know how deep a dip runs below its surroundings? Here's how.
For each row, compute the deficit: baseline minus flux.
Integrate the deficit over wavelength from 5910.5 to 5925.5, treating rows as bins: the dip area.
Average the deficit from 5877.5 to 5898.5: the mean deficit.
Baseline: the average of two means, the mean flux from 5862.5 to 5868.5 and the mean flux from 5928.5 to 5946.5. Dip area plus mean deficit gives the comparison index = 5.5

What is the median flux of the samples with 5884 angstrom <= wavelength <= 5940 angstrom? 14.7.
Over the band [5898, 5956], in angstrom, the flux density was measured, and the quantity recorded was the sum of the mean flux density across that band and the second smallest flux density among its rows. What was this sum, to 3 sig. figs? 28.8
